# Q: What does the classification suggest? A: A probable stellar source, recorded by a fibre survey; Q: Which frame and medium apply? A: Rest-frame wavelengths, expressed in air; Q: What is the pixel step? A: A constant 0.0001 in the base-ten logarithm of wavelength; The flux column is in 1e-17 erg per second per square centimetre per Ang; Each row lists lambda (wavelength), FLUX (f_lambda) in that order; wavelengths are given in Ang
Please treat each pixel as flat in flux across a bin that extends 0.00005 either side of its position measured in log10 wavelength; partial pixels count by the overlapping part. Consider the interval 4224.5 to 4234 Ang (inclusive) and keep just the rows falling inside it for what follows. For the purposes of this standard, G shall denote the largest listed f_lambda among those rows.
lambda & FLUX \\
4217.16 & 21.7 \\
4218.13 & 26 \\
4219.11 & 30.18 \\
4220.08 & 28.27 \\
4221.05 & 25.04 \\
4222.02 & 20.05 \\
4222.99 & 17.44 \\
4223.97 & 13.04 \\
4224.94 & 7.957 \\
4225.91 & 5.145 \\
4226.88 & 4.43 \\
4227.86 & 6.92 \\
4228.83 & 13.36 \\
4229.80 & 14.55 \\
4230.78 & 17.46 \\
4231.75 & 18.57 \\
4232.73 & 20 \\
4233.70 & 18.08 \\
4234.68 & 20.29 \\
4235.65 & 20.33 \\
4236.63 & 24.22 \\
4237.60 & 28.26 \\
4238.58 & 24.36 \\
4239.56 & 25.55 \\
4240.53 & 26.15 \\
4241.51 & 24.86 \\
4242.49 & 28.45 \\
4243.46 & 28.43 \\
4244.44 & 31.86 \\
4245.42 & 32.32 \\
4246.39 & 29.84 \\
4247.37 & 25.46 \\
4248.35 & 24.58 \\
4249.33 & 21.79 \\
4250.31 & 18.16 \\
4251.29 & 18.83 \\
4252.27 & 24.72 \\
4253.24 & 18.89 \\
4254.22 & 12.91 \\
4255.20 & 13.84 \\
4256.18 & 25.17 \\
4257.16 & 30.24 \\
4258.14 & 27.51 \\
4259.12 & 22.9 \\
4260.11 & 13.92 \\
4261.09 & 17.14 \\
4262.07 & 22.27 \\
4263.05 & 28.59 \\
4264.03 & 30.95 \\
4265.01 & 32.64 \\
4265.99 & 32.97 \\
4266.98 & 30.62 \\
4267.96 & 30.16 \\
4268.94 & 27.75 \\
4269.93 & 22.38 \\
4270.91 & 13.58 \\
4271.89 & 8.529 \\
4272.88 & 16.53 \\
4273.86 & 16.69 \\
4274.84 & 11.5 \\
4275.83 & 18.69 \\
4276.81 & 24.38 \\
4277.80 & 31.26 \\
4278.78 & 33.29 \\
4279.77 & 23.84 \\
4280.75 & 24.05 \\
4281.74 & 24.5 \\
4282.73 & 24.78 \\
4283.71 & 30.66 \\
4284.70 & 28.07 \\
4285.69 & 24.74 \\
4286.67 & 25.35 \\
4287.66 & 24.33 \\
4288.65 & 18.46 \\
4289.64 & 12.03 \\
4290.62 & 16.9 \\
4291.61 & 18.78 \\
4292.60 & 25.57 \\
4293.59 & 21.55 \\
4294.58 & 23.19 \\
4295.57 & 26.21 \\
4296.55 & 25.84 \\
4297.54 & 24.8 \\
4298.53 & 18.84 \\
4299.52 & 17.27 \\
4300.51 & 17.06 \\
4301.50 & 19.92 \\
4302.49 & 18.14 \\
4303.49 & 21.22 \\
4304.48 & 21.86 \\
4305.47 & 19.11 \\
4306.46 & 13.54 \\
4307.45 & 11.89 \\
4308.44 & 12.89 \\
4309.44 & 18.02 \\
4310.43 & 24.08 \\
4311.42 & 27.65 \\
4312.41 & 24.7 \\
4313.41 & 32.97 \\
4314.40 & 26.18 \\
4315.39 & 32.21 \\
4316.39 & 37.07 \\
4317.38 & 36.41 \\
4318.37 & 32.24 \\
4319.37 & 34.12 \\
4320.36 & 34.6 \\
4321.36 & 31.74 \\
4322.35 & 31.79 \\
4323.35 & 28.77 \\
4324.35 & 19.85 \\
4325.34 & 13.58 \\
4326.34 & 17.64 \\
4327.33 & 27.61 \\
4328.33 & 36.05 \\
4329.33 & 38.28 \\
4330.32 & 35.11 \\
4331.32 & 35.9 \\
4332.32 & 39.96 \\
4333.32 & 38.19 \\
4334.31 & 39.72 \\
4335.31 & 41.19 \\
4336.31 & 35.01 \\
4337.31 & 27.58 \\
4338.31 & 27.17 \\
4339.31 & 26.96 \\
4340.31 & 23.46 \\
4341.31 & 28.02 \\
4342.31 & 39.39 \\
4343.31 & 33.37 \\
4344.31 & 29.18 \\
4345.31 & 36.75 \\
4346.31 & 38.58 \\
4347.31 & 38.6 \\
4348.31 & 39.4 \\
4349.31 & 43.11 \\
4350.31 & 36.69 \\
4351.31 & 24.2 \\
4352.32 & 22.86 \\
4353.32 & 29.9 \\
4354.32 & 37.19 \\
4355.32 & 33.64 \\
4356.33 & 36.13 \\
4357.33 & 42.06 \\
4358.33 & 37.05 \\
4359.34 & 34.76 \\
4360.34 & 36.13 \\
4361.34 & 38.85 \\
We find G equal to 20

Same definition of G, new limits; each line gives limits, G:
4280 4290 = 30.66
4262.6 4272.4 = 32.97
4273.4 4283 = 33.29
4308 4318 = 37.07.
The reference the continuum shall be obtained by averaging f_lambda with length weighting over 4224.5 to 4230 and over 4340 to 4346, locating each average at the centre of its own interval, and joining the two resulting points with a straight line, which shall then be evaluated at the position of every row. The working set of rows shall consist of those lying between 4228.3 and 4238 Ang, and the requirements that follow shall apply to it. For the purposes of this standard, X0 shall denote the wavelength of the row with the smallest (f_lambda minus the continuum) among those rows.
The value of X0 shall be 4228.83 Ang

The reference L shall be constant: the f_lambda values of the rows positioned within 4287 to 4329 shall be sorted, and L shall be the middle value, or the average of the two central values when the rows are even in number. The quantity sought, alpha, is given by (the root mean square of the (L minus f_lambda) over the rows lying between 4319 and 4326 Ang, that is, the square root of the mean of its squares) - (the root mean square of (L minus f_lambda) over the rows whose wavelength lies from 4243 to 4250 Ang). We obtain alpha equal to 3.0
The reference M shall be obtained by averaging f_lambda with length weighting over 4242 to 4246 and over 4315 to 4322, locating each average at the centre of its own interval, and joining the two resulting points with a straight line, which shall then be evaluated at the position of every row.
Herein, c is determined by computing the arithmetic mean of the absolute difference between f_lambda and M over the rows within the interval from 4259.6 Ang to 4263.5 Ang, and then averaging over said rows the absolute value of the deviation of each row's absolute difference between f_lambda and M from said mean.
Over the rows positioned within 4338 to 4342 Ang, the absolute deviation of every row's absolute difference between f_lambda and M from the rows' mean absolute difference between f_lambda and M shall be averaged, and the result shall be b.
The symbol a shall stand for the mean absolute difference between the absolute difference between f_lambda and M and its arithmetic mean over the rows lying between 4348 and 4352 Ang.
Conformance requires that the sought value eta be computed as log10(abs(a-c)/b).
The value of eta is -0.03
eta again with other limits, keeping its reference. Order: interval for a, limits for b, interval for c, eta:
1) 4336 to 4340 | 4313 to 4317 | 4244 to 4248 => -0.15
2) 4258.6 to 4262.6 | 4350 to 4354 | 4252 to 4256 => -0.77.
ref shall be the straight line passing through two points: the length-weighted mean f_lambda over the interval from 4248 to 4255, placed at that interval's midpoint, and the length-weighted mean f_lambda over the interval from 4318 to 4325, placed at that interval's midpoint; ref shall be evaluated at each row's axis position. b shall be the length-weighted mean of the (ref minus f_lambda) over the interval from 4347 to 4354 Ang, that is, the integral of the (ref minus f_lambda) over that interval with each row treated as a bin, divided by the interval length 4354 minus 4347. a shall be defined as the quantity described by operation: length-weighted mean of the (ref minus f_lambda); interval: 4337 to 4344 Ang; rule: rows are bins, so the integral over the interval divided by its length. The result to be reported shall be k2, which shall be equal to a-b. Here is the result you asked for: 3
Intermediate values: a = 3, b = 1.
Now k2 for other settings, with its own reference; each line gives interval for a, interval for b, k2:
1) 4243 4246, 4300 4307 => -21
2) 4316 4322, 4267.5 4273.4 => -7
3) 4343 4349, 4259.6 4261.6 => -8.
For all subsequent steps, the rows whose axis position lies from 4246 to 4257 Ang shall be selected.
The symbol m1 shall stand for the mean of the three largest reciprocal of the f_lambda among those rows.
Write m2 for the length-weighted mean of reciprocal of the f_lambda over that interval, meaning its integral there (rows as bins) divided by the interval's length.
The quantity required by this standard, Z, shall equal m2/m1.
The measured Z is 0.73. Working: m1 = 0.068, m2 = 0.0497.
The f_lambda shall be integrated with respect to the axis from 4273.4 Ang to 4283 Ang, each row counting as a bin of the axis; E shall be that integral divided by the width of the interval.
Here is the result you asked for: 23.3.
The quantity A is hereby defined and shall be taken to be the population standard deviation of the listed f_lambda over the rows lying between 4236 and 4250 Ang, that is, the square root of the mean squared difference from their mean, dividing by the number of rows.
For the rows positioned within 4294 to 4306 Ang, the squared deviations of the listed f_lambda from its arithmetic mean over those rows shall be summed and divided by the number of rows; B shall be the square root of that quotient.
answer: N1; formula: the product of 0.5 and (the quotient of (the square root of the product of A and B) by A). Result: 0.51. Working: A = 3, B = 3.1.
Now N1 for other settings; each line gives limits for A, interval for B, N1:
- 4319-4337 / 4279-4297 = 0.37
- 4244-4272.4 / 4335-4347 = 0.45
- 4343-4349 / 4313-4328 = 0.68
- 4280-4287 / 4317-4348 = 0.87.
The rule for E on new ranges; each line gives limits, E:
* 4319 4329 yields 27.7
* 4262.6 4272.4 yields 25.8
